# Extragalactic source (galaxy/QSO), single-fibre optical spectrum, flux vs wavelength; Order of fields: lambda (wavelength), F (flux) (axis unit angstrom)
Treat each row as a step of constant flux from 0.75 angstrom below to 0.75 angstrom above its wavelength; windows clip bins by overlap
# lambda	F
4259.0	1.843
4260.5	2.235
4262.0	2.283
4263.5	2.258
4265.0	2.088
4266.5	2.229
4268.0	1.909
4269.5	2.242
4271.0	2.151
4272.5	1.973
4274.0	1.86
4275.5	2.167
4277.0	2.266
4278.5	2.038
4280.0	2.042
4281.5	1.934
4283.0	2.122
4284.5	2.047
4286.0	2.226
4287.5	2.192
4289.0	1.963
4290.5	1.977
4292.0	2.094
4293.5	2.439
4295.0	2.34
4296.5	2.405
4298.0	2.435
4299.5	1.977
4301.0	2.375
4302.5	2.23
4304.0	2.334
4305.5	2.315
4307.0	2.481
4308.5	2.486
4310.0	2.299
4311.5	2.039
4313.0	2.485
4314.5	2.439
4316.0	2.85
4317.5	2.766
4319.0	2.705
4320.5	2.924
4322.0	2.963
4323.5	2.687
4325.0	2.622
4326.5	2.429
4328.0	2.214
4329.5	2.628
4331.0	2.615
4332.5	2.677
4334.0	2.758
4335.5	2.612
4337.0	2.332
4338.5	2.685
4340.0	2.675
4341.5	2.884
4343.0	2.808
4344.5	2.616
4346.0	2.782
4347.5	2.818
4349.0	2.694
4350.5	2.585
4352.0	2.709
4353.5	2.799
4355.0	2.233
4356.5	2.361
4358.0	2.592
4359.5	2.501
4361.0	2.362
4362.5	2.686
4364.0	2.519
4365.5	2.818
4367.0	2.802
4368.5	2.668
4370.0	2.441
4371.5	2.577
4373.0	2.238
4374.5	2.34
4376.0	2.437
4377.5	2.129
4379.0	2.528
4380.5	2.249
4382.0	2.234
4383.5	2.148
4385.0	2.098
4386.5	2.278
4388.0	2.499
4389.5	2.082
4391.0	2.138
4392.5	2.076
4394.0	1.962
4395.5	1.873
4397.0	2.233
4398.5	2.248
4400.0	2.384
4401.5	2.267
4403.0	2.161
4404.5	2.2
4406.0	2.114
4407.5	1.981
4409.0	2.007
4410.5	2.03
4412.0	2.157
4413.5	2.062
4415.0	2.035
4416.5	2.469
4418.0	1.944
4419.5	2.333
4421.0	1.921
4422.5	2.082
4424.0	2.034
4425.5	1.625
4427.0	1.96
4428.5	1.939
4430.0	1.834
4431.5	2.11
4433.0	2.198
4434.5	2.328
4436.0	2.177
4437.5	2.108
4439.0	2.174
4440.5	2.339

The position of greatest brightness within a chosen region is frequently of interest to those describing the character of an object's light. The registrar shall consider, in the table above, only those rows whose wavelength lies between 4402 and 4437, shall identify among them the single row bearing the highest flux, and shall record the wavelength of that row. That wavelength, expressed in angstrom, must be 4416.5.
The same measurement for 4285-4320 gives 4316.0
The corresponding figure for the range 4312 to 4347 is 4322.0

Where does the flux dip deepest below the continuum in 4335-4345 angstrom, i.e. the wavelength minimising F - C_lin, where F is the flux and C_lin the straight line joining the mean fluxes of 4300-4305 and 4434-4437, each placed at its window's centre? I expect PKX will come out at 4337.0 angstrom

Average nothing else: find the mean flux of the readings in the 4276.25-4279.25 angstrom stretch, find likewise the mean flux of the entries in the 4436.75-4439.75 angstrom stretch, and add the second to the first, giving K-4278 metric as 4.3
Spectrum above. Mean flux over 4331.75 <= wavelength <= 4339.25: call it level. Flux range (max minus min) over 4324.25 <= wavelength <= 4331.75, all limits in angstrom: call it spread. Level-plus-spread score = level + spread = 3.03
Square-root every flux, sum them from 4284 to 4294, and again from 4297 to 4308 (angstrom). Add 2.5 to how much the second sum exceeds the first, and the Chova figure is 2.91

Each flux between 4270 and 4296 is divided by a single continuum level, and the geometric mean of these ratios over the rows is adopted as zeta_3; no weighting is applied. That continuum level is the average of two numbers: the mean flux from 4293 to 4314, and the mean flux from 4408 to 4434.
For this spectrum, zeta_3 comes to 0.96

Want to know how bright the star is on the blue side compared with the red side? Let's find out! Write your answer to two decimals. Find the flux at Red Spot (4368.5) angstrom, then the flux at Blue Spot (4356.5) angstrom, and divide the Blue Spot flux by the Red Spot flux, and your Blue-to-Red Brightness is 0.88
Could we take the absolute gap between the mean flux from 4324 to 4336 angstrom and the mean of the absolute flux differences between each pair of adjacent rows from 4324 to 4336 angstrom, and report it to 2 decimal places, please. 2.41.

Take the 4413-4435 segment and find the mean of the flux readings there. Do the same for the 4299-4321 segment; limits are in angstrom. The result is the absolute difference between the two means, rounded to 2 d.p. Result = 0.39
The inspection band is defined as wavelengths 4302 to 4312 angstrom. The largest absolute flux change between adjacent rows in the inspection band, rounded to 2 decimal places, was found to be 0.26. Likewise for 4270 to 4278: 0.31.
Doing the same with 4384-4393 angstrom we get 0.42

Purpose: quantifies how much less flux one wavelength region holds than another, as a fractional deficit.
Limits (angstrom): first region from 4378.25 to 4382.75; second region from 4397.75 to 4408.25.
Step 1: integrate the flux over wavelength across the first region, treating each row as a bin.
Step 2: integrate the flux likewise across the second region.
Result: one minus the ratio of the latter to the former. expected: -1.2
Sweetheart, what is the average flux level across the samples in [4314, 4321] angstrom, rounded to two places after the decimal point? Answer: 2.74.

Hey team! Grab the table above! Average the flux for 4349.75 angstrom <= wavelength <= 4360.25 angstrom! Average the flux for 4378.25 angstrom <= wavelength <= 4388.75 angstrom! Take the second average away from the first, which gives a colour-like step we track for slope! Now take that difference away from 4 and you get 3.8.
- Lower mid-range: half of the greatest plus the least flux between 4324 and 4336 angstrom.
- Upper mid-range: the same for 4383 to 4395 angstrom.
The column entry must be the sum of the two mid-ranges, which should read 4.7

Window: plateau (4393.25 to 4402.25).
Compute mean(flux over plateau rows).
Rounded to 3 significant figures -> 2.16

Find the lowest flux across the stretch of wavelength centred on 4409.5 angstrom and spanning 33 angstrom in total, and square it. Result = 2.6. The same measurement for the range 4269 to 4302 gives 3.5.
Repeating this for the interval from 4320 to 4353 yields 4.9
